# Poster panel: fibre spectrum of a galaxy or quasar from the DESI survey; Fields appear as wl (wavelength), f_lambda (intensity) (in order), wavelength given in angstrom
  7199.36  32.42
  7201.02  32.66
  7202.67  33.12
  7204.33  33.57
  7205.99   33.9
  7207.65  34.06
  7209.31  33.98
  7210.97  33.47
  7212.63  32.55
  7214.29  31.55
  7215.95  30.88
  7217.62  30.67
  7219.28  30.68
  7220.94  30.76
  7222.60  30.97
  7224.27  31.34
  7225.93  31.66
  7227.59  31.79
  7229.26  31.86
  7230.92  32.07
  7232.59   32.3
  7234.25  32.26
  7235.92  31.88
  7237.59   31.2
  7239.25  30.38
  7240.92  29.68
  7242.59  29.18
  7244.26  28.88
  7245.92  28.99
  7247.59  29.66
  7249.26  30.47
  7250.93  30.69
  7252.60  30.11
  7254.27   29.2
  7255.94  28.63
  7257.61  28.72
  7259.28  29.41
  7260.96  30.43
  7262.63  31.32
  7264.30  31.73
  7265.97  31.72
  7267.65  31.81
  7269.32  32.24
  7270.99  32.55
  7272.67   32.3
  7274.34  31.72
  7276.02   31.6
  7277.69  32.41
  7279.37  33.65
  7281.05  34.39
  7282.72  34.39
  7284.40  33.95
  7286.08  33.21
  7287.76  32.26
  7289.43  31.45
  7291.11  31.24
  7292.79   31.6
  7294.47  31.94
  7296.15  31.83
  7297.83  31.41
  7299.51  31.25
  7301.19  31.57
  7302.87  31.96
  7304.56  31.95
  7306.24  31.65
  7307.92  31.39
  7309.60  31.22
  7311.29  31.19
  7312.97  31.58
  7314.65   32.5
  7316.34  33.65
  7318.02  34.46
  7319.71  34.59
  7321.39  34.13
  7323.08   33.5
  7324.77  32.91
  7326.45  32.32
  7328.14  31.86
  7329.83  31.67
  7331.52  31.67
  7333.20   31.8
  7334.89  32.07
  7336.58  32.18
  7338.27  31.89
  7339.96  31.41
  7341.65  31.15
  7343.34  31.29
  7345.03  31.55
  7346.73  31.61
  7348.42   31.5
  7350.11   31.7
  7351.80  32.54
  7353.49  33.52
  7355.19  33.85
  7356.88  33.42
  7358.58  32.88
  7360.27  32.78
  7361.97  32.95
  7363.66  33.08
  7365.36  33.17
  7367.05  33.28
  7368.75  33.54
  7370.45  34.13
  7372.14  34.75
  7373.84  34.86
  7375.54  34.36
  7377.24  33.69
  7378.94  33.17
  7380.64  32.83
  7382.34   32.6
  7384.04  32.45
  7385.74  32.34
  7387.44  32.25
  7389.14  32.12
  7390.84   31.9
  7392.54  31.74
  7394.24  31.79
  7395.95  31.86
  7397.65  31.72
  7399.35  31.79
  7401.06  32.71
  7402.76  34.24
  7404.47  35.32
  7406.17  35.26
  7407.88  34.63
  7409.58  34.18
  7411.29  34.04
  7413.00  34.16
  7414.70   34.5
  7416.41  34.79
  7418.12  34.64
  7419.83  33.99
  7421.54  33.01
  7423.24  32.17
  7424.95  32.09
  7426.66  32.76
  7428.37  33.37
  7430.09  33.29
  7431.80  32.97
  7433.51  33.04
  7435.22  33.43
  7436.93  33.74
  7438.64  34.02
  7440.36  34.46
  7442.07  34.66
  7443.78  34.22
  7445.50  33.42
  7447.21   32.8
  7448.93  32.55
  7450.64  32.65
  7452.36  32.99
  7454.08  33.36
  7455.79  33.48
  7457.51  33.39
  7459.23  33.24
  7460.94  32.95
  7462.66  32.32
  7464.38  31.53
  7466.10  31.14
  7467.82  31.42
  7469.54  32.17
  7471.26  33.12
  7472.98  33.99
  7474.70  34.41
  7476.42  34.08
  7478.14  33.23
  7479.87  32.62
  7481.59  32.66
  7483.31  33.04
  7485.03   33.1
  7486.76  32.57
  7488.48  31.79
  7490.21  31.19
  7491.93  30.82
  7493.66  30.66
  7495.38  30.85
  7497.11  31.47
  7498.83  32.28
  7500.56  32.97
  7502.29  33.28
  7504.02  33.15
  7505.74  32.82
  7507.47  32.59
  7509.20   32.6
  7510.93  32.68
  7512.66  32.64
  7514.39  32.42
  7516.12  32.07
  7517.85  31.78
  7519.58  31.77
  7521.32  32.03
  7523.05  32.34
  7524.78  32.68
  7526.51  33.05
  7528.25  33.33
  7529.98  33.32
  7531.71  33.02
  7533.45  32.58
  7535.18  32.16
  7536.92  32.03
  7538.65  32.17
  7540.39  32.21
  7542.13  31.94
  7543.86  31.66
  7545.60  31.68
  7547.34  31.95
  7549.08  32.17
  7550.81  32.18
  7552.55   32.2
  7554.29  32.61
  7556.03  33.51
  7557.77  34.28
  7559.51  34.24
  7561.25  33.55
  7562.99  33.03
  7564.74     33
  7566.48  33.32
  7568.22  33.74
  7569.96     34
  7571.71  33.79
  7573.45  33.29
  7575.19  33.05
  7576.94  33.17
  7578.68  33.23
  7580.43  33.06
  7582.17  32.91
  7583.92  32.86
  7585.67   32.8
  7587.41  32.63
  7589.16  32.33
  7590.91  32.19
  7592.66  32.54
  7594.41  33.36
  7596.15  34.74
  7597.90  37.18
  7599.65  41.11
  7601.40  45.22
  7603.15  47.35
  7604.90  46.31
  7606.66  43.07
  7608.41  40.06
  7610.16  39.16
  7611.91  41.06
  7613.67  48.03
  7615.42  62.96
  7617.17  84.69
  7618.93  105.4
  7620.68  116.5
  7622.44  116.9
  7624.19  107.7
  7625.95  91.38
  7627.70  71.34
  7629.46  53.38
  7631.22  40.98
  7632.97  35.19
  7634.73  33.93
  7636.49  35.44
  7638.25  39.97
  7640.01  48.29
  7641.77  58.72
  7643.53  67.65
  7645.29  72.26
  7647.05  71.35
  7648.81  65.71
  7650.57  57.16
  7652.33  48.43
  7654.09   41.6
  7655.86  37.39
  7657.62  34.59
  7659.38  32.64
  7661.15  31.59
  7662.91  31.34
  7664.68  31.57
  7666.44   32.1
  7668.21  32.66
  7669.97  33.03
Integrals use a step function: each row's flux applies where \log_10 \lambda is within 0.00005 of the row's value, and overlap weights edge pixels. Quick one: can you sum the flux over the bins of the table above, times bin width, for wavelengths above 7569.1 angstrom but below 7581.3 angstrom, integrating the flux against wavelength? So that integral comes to 407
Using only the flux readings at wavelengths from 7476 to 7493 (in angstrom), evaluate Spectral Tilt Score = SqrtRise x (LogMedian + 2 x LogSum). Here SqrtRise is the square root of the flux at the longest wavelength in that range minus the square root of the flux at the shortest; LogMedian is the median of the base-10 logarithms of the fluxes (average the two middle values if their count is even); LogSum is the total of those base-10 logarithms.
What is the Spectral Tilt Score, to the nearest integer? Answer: -9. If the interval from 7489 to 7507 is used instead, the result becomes 5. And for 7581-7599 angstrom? 12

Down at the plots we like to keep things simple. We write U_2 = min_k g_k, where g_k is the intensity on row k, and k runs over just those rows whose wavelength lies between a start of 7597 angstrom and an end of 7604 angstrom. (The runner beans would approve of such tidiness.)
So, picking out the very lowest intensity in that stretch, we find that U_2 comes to 37.18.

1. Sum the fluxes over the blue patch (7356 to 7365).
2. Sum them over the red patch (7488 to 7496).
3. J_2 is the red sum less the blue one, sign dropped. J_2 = 10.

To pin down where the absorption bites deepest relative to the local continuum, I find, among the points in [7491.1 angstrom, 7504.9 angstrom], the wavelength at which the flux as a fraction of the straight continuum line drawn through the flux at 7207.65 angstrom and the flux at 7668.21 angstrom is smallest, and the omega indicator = 7493.66 angstrom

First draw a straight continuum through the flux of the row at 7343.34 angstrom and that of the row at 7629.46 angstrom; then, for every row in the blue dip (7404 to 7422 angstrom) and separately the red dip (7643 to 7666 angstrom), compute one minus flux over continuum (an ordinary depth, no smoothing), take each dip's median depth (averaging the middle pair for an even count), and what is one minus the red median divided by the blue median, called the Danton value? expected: -3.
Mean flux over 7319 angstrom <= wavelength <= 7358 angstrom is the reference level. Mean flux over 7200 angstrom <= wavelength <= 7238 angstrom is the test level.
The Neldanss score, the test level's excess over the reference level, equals -0.2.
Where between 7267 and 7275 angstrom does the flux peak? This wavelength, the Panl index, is 7270.99 angstrom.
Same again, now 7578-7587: 7578.68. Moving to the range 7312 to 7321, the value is 7319.71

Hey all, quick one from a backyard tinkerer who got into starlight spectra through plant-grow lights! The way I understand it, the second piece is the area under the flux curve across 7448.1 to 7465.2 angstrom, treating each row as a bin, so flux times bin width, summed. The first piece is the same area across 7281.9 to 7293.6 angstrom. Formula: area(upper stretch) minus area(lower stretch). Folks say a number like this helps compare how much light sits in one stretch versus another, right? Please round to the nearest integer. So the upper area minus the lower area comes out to 181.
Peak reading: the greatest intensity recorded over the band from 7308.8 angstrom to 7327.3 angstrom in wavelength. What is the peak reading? 34.59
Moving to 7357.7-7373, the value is 34.75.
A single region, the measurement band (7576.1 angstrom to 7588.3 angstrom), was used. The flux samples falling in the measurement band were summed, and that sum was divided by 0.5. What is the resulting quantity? 461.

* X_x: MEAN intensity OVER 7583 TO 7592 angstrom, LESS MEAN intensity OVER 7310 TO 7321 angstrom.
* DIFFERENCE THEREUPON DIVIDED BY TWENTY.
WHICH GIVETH -0.02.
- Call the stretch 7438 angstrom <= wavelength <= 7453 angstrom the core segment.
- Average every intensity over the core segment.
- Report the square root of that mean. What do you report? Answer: 5.79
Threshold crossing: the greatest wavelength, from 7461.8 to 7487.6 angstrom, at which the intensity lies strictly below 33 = 7486.76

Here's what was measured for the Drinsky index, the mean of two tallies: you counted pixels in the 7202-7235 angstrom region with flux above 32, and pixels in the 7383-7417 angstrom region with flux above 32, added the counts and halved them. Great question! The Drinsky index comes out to 12.0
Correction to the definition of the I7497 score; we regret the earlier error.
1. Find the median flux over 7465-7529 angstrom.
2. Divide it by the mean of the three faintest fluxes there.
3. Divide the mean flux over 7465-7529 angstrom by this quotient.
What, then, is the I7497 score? 30.6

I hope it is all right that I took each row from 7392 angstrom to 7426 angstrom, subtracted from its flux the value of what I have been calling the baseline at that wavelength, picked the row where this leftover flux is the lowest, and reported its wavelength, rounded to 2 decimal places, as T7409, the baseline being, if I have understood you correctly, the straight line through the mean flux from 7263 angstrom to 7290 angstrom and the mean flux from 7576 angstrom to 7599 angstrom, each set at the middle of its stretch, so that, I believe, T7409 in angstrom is 7397.65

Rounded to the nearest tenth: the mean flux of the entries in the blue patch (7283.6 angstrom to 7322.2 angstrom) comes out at 32.3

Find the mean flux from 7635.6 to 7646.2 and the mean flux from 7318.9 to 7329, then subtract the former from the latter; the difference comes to -20.5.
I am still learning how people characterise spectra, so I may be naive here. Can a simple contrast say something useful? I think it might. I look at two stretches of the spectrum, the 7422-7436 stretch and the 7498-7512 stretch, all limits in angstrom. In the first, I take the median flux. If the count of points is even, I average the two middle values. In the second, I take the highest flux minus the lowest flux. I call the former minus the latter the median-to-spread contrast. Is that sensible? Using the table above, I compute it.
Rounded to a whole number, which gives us 32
